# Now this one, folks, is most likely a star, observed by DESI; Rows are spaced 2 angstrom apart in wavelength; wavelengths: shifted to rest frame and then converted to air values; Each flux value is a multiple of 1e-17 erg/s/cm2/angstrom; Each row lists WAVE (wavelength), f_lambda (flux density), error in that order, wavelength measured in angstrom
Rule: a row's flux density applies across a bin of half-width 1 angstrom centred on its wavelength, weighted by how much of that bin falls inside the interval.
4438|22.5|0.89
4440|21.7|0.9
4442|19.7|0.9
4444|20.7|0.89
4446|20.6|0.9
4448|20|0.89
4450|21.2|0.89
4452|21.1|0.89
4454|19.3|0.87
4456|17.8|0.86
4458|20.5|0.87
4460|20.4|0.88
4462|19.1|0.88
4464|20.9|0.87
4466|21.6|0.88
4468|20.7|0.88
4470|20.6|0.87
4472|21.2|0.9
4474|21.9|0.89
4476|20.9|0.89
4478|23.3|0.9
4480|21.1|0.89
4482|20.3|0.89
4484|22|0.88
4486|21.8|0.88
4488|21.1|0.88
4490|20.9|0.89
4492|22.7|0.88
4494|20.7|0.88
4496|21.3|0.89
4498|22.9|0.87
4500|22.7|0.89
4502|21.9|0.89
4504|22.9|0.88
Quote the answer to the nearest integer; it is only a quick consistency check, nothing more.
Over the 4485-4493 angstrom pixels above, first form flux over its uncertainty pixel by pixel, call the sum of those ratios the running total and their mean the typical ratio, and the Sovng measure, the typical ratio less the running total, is -74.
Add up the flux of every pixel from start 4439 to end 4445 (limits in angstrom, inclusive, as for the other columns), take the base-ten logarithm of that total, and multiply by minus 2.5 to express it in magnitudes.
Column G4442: -4.48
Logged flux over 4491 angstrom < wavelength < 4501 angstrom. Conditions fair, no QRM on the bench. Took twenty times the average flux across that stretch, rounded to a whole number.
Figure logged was 441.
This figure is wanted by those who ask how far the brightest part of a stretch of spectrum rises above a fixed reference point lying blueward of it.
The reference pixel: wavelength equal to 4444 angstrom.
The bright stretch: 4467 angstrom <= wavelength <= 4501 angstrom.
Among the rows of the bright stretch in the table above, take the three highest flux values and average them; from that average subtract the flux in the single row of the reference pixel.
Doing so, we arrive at 2.3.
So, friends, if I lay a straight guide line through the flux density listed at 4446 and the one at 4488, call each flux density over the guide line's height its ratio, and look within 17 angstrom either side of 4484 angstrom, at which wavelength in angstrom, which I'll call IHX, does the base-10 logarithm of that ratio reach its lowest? 4482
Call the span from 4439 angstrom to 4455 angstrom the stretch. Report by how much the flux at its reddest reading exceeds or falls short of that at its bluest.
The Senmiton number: -2.4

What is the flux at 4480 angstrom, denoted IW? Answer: 21.1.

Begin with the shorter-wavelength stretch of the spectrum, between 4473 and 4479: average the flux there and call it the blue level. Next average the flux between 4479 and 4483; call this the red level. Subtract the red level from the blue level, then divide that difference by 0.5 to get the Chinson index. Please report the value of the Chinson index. 2.7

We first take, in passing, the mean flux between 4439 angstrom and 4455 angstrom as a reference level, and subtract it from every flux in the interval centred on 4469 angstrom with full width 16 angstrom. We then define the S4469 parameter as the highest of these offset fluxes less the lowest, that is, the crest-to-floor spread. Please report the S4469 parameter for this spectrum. 2.80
